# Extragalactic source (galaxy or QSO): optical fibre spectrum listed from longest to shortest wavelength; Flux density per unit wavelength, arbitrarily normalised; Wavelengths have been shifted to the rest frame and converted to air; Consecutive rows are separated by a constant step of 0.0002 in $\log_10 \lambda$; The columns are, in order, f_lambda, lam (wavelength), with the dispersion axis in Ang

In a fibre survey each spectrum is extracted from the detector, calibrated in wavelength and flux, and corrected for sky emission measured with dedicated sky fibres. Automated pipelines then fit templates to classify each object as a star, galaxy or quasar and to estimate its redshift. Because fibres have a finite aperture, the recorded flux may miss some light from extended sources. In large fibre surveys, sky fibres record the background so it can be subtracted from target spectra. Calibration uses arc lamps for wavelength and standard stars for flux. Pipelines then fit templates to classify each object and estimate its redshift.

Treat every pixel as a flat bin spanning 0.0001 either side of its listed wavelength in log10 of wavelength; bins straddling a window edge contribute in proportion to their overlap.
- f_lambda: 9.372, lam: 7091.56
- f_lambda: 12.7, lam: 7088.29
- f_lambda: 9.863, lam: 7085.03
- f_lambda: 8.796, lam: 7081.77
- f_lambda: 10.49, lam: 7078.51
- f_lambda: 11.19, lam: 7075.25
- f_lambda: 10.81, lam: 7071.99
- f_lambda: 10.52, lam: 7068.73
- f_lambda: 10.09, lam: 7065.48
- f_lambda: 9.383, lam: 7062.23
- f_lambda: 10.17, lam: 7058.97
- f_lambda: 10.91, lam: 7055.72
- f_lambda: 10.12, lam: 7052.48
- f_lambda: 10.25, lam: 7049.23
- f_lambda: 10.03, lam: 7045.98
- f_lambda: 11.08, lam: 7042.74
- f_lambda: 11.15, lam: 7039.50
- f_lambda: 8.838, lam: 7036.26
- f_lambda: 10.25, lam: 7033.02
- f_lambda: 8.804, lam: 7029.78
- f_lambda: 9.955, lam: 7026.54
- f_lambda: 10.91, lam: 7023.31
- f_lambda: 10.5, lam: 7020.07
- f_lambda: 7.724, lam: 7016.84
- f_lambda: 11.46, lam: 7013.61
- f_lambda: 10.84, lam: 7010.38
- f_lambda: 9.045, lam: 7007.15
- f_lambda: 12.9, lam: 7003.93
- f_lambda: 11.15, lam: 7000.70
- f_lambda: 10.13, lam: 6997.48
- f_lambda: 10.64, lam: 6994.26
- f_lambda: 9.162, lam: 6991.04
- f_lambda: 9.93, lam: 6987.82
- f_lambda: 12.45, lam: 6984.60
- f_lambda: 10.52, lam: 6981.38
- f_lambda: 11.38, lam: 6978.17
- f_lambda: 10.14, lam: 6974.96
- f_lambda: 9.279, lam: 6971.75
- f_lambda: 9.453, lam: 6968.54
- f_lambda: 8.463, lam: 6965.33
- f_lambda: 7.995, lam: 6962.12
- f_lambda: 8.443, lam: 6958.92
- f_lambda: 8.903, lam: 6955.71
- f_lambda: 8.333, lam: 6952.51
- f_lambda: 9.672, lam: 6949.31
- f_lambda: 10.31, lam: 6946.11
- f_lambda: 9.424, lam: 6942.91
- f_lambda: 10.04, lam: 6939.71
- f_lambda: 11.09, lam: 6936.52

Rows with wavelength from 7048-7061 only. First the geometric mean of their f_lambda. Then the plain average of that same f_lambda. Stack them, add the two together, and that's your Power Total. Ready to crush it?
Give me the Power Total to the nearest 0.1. 20.7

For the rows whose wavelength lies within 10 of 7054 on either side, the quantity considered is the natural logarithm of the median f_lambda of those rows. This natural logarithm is 2.32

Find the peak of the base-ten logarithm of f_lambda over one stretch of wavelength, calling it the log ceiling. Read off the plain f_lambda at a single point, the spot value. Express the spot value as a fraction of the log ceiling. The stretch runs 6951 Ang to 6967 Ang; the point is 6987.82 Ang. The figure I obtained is 10.5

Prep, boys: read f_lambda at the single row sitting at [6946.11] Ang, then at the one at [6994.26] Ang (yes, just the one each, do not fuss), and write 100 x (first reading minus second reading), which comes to -33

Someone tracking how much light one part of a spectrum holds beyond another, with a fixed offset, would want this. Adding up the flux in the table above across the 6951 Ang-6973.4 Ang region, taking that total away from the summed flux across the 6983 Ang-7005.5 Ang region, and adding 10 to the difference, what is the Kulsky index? 25.5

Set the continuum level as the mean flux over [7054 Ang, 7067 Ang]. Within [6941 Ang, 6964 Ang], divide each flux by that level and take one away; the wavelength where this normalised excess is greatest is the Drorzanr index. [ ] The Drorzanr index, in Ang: 6946.11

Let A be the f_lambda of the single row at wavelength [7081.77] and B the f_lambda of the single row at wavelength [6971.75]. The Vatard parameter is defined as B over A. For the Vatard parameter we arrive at 1.05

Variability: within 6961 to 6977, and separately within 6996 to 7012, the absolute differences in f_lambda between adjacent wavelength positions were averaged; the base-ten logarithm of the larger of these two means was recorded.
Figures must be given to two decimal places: 0.32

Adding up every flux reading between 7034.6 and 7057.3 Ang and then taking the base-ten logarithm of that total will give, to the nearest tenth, 1.9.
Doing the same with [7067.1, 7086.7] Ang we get 1.8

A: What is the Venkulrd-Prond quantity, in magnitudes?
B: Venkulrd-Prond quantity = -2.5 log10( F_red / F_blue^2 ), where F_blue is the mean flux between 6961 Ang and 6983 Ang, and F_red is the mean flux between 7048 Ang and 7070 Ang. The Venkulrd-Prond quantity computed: 2.4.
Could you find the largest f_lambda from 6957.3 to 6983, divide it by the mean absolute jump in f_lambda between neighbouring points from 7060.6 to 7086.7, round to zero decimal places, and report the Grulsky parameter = 15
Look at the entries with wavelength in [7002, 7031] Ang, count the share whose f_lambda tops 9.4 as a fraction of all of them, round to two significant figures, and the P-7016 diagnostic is 0.67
